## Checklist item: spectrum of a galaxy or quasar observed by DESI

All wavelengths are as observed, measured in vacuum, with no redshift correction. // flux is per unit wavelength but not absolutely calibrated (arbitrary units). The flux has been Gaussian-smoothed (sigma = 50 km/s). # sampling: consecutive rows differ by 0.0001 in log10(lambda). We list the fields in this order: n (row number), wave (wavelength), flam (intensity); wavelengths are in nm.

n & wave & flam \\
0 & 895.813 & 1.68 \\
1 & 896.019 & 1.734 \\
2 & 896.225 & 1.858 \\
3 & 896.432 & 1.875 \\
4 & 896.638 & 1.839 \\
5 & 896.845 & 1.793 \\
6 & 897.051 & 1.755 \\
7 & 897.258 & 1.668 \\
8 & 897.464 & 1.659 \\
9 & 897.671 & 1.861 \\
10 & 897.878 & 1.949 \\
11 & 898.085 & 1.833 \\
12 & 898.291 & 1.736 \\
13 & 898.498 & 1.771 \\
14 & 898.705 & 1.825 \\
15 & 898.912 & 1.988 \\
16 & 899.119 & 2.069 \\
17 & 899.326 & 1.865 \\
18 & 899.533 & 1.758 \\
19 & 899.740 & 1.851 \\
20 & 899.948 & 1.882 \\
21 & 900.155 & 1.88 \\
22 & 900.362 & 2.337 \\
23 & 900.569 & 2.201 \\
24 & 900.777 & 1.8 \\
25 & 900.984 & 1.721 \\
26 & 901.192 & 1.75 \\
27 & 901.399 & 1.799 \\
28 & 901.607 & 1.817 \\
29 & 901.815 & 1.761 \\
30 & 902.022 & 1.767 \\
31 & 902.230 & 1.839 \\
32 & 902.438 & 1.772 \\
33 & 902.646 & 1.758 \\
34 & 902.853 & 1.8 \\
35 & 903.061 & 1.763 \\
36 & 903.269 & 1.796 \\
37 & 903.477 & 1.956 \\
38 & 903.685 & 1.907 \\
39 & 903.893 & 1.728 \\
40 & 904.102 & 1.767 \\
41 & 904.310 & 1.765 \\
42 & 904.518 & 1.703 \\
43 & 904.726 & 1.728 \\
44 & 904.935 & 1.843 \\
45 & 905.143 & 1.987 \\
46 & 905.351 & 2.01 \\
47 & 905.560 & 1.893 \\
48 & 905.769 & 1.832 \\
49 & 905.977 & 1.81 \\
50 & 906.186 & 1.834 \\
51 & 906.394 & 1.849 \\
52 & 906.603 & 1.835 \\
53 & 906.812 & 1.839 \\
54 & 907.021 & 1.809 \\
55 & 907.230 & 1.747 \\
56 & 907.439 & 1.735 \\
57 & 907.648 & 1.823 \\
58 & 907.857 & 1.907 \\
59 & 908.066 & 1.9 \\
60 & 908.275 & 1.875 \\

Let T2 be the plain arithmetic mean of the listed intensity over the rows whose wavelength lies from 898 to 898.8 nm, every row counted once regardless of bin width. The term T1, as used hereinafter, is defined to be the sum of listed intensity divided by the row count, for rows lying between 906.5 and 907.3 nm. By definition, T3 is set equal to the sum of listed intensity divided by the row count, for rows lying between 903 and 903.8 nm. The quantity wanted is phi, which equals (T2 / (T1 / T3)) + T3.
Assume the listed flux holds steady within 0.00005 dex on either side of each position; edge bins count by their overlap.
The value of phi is 3.69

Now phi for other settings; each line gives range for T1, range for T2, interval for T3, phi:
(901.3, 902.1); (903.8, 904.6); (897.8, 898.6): 3.60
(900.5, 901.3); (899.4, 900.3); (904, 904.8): 3.46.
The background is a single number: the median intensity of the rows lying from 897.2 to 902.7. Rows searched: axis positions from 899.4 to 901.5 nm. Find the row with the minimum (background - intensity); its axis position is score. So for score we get 900.362 nm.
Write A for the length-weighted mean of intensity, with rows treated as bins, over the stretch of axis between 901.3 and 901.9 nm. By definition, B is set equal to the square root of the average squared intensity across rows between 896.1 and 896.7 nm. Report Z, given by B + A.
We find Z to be 3.65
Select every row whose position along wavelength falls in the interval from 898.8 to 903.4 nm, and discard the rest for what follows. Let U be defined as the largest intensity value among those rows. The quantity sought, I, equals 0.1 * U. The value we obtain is 0.234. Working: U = 2.337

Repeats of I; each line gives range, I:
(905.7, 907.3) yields 0.185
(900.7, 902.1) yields 0.182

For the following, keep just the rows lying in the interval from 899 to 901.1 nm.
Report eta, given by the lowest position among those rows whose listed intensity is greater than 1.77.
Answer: 899.119 nm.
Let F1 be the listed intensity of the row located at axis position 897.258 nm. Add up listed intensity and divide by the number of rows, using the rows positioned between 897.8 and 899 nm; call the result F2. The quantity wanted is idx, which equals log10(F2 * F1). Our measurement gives 0.49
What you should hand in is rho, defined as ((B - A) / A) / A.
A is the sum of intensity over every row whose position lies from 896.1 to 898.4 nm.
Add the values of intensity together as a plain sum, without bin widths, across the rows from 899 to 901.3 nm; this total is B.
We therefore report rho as 0.0033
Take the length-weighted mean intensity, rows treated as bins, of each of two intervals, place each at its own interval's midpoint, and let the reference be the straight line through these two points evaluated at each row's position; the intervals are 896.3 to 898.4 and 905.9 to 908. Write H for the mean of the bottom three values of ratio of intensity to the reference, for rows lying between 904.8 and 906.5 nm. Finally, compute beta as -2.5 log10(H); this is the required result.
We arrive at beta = 0.00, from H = 1.004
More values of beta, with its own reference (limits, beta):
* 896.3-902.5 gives 0.07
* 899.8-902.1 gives 0.04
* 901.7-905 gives 0.06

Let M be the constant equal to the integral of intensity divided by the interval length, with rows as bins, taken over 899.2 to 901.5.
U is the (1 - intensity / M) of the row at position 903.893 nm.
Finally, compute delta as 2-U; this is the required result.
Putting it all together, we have 1.911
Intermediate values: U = 0.089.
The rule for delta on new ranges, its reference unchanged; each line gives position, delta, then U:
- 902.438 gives 1.934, 0.066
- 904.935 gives 1.972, 0.028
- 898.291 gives 1.915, 0.085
